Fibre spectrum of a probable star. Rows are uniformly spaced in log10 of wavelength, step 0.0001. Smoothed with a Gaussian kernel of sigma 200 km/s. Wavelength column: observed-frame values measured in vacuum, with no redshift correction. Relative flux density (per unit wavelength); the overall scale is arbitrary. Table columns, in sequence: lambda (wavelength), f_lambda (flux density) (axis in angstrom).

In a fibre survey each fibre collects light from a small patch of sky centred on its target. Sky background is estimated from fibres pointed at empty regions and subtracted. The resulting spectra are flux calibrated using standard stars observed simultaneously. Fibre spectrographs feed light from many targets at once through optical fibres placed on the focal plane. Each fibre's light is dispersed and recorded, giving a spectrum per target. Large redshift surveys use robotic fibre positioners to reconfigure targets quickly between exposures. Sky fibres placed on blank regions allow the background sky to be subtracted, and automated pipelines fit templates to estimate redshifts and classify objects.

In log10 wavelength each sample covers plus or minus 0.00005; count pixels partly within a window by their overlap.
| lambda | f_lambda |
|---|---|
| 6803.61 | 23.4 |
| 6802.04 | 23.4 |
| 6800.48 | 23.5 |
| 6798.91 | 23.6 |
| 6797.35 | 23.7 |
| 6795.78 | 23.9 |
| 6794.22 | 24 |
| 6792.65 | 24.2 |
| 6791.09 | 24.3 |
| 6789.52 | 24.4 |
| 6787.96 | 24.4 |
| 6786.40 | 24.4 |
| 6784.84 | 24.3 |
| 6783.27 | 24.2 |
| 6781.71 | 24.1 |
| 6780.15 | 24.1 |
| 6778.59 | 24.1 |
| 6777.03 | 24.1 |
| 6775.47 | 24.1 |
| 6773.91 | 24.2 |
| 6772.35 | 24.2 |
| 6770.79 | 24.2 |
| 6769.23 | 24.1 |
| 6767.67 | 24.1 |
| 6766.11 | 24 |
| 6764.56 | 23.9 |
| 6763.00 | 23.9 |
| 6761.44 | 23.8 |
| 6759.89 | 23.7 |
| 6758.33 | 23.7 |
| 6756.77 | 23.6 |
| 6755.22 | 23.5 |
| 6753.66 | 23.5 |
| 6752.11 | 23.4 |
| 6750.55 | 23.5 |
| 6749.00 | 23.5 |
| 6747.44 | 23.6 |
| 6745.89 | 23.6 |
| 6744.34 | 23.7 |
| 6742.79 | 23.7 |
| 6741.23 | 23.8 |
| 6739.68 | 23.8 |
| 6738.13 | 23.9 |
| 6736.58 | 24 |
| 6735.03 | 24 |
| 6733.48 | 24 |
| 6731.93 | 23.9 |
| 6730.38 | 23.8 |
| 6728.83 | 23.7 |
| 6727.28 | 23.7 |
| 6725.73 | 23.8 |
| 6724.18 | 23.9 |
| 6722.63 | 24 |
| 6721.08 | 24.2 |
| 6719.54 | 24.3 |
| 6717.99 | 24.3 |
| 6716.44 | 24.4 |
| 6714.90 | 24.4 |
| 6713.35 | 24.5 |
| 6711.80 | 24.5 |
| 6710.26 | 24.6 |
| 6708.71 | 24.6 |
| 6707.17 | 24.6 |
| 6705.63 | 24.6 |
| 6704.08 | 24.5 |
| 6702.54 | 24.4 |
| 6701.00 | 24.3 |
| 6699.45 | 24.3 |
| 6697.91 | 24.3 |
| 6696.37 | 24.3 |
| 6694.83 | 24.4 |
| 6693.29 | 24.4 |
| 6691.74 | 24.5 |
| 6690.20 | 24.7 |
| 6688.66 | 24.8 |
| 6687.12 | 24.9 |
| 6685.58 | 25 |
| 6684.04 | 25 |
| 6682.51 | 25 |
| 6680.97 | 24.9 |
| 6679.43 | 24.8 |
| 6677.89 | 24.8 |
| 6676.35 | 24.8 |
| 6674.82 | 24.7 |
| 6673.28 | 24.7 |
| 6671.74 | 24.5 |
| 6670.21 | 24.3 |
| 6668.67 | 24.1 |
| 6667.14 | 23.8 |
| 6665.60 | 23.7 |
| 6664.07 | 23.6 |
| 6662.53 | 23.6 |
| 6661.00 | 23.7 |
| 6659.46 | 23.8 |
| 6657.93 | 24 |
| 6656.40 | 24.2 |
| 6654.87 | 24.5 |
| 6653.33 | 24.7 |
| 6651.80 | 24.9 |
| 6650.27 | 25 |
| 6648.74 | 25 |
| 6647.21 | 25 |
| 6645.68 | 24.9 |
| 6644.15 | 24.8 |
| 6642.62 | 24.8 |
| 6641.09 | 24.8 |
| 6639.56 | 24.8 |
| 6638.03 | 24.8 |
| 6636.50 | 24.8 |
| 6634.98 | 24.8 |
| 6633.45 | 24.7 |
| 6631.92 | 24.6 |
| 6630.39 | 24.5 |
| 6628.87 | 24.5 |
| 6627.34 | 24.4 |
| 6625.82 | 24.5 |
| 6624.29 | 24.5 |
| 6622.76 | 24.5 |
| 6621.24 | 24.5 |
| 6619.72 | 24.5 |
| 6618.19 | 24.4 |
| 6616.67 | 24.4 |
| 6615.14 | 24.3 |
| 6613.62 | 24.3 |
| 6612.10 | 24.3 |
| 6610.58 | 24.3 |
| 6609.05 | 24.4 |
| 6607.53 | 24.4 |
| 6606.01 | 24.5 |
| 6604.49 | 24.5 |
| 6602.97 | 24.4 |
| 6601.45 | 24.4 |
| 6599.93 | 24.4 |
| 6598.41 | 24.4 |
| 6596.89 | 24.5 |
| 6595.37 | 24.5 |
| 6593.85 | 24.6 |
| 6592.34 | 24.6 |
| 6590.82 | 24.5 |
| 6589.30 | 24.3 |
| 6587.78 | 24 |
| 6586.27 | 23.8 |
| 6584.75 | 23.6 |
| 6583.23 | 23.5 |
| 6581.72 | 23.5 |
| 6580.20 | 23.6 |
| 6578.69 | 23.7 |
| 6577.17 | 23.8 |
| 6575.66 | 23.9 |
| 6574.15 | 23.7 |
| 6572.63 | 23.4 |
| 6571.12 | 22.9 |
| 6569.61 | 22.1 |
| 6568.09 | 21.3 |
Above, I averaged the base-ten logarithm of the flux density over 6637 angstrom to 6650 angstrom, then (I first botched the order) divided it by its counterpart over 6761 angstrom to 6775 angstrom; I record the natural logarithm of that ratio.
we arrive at 0.0105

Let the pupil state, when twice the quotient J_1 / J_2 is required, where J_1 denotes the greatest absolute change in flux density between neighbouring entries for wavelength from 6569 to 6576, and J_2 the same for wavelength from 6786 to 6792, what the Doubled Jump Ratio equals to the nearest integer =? 16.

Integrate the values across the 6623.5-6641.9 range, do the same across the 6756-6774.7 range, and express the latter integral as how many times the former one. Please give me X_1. 0.99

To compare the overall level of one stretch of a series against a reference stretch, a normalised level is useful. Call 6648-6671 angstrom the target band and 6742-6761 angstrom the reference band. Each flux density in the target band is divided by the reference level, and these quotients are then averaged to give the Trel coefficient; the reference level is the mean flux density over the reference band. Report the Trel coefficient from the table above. 1.03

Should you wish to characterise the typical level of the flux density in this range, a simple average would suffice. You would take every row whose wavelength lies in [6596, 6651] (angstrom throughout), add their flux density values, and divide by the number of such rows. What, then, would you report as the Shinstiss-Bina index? 24.6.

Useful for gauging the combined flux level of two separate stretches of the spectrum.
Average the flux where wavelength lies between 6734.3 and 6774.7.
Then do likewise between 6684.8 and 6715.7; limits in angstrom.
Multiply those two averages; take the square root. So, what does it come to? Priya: 24.2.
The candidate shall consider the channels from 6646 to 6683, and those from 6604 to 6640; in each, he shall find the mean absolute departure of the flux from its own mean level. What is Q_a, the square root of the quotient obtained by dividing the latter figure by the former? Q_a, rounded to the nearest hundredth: 0.52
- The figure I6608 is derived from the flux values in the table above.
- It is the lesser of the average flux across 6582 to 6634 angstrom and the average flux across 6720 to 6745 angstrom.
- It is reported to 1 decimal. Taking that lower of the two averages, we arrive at 23.9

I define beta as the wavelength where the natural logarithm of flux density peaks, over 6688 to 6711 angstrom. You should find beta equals 6688.66 angstrom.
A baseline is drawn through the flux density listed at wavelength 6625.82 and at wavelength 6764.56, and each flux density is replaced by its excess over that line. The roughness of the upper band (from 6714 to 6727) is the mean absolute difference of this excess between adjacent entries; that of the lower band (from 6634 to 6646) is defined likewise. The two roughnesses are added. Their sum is 0.104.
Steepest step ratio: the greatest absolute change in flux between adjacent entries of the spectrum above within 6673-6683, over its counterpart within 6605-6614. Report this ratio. 1.0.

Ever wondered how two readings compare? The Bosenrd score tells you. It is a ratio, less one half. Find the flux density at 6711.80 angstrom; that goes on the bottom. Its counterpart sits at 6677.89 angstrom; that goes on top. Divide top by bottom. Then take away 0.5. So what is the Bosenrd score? 0.512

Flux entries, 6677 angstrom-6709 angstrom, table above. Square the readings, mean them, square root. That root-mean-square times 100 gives 2463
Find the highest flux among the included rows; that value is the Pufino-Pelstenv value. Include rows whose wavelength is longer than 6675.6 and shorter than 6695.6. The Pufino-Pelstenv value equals 25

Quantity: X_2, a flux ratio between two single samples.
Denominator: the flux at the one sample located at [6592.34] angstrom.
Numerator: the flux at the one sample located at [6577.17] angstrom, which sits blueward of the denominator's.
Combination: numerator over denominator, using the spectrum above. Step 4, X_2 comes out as 0.97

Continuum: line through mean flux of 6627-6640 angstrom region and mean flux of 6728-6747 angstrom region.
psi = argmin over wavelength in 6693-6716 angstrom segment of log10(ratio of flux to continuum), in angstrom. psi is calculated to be 6696.37 angstrom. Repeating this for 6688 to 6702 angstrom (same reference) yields 6696.37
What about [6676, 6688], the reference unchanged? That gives 6676.35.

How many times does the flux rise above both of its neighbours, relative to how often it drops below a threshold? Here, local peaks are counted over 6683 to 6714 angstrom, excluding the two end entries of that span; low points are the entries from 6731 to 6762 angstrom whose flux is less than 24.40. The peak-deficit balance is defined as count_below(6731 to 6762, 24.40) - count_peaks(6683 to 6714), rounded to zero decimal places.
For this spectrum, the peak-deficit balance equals 20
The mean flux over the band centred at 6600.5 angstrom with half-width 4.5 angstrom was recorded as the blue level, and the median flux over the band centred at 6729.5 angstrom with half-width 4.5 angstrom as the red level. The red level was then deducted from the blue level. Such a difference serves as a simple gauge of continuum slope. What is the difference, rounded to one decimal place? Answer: 0.6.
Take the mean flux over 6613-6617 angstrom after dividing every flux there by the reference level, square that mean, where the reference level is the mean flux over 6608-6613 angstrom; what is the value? 1.00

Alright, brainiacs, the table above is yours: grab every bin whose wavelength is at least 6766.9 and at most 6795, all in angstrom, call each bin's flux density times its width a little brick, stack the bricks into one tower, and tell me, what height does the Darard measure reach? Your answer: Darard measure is 680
